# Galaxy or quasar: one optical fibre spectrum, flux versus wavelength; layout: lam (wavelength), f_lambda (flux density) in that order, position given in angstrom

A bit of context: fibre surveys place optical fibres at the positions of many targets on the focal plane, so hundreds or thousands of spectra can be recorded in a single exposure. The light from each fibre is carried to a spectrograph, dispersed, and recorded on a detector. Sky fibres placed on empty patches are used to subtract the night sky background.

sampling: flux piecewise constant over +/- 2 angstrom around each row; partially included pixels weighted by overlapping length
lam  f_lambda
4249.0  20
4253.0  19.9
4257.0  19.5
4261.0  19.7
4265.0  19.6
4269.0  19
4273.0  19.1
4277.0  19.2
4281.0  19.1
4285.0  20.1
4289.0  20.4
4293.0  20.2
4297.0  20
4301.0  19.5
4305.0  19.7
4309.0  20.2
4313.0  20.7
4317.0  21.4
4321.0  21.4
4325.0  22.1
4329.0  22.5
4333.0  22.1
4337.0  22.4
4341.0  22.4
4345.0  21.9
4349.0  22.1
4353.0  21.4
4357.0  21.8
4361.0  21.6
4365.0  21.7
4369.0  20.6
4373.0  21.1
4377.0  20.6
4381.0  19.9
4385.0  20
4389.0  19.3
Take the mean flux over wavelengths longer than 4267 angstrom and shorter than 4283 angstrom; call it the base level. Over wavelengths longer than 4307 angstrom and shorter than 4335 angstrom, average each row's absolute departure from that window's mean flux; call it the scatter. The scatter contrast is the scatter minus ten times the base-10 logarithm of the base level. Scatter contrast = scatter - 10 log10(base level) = -12.2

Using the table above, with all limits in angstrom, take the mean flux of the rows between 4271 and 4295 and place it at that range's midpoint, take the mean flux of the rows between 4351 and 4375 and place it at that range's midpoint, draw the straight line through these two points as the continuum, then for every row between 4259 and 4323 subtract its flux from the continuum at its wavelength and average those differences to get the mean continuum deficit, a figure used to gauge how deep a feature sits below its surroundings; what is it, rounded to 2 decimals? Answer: -0.10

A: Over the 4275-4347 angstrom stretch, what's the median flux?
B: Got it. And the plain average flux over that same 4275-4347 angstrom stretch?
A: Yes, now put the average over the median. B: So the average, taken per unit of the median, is 1.01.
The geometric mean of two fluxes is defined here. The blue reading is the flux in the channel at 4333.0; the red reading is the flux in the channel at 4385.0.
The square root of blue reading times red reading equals 21.0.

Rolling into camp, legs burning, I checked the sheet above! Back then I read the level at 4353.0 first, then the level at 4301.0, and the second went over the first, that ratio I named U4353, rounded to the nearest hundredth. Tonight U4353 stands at 0.91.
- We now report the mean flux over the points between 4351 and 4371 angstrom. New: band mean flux 21.4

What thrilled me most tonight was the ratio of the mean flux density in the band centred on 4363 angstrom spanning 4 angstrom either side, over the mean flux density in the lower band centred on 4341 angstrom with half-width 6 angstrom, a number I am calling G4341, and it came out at 0.97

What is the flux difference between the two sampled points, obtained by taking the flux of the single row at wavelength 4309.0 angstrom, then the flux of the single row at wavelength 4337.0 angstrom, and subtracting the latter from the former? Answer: -2.2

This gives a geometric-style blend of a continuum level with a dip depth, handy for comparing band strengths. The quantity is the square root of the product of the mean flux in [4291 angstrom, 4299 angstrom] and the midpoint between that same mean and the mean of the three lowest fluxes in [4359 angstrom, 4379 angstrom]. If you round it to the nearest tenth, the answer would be 20.3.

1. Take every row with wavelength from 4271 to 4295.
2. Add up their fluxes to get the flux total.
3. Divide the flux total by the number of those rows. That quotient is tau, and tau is 19.7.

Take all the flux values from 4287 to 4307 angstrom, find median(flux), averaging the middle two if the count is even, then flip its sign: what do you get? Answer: -20.0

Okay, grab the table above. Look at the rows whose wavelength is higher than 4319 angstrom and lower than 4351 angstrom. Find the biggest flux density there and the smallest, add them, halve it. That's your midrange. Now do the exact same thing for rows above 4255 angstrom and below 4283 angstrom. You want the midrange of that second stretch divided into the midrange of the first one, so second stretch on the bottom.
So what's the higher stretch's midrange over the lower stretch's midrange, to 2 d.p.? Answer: 1.13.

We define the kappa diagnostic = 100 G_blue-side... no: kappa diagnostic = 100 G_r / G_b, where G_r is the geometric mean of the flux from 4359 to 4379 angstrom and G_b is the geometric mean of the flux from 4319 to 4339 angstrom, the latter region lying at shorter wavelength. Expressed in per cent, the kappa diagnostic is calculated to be 96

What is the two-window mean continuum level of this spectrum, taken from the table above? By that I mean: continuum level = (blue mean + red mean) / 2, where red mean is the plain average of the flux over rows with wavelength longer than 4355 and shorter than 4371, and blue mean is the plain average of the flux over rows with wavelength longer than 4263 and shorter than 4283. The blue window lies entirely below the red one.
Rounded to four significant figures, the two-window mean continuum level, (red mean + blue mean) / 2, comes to 20.31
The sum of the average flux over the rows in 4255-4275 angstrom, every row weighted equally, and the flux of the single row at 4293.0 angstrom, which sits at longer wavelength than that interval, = 39.6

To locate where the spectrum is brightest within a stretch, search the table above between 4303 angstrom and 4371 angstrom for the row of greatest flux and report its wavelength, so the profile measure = 4329.0 angstrom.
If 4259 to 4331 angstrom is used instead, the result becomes 4329.0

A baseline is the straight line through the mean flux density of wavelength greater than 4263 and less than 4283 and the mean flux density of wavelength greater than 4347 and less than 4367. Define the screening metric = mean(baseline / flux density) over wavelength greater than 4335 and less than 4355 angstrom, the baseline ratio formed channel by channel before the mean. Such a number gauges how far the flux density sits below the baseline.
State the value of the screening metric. 0.970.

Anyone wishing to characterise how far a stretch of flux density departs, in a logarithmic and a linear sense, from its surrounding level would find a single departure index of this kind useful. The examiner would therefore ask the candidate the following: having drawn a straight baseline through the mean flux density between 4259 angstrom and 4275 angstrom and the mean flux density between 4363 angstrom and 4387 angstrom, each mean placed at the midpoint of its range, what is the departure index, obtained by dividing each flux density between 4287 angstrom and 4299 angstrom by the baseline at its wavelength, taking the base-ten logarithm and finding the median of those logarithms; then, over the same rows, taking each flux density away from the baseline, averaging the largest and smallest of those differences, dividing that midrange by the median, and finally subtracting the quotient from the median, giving 45.9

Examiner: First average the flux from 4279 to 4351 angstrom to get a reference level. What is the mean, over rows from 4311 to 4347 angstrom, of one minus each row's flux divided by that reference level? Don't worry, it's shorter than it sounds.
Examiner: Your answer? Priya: -0.041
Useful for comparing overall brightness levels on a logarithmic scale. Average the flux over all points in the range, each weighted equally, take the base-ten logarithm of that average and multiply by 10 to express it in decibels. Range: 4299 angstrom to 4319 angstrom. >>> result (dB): 13.1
